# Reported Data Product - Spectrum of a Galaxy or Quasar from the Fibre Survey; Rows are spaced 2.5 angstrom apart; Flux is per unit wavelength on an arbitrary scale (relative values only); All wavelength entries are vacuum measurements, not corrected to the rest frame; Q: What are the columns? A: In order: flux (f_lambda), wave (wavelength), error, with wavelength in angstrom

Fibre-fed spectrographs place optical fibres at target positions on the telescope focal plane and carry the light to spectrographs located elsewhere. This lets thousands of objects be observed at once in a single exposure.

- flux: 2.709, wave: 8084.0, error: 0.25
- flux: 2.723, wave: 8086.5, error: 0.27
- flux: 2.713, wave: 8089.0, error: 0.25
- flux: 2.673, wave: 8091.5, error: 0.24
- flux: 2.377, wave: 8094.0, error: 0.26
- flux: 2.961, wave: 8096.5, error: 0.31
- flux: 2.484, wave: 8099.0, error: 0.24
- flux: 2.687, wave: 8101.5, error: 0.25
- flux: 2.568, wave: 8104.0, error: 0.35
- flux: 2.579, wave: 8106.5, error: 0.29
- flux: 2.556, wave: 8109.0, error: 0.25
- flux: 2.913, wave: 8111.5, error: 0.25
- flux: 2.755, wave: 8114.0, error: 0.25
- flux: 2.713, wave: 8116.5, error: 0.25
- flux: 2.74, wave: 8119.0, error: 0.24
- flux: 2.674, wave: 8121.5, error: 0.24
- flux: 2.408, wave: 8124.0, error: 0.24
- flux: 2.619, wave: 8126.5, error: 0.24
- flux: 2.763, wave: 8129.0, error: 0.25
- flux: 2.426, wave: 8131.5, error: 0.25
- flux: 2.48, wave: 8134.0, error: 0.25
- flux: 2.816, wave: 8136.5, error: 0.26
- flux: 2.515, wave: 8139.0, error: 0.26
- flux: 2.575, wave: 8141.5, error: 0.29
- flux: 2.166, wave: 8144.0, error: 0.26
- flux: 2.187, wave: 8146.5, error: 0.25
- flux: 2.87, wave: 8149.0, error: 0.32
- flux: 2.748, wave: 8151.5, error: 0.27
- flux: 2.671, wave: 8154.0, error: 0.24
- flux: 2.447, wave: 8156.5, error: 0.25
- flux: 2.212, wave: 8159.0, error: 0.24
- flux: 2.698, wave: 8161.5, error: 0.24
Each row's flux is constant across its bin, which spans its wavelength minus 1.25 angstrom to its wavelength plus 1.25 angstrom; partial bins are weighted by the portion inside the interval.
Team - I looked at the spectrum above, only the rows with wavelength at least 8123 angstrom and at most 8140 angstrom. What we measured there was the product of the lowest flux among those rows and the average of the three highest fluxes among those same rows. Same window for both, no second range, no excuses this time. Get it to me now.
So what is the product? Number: 6.58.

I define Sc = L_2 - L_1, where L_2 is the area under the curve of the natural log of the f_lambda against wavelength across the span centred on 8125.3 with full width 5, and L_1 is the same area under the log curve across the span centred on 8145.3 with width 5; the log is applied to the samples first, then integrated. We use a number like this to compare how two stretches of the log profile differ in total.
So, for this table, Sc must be 0.7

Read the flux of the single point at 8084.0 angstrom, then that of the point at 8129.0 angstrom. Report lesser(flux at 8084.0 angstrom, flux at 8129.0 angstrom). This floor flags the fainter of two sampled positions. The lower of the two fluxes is 2.71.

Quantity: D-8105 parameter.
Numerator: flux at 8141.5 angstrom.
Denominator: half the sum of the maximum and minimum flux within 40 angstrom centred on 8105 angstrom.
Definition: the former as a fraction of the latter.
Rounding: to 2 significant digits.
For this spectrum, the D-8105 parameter 0.96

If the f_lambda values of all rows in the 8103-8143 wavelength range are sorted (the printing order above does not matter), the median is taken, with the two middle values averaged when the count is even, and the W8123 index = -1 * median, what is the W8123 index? -2.60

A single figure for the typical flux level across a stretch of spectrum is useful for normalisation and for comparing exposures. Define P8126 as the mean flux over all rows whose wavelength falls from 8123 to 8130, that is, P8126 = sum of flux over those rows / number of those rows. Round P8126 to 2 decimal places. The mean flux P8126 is 2.60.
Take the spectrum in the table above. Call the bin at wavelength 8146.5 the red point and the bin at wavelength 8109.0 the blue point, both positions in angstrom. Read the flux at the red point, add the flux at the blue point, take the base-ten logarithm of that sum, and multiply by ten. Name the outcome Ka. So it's 6.76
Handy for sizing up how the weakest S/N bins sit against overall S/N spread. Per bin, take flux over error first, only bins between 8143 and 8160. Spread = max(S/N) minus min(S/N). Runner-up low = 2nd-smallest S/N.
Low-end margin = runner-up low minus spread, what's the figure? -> 5.9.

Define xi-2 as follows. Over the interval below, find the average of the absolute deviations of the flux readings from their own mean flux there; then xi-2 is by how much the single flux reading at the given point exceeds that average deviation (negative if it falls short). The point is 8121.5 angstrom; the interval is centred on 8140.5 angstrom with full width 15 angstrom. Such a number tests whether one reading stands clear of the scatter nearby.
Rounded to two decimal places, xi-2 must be 2.49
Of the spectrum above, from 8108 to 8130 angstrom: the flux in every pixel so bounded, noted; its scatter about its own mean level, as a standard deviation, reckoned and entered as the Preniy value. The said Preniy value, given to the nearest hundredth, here 0.14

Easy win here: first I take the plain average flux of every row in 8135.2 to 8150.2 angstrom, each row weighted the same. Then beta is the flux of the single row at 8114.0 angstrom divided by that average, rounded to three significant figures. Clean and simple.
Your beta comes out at 1.09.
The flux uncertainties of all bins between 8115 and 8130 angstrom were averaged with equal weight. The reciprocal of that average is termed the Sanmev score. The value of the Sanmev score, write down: 4.11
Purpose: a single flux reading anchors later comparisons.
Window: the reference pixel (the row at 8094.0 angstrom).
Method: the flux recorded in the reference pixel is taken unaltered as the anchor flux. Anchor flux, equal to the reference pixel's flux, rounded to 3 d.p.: 2.377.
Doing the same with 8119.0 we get 2.740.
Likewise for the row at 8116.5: 2.713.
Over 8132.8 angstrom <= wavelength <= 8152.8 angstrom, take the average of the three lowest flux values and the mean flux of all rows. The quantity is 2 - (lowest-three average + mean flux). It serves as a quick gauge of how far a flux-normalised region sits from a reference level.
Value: -2.82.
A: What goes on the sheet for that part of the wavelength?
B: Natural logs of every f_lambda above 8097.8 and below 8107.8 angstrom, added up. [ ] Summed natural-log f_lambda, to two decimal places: 3.79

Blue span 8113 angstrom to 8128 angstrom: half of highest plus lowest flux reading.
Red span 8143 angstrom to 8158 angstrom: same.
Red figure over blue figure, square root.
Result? 0.988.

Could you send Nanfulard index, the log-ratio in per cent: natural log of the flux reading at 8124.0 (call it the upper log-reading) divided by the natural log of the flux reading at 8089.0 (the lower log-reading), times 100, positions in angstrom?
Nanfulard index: 88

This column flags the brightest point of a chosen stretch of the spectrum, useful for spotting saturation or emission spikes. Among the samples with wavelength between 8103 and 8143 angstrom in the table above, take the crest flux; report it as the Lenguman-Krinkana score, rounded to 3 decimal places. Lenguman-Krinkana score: 2.913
